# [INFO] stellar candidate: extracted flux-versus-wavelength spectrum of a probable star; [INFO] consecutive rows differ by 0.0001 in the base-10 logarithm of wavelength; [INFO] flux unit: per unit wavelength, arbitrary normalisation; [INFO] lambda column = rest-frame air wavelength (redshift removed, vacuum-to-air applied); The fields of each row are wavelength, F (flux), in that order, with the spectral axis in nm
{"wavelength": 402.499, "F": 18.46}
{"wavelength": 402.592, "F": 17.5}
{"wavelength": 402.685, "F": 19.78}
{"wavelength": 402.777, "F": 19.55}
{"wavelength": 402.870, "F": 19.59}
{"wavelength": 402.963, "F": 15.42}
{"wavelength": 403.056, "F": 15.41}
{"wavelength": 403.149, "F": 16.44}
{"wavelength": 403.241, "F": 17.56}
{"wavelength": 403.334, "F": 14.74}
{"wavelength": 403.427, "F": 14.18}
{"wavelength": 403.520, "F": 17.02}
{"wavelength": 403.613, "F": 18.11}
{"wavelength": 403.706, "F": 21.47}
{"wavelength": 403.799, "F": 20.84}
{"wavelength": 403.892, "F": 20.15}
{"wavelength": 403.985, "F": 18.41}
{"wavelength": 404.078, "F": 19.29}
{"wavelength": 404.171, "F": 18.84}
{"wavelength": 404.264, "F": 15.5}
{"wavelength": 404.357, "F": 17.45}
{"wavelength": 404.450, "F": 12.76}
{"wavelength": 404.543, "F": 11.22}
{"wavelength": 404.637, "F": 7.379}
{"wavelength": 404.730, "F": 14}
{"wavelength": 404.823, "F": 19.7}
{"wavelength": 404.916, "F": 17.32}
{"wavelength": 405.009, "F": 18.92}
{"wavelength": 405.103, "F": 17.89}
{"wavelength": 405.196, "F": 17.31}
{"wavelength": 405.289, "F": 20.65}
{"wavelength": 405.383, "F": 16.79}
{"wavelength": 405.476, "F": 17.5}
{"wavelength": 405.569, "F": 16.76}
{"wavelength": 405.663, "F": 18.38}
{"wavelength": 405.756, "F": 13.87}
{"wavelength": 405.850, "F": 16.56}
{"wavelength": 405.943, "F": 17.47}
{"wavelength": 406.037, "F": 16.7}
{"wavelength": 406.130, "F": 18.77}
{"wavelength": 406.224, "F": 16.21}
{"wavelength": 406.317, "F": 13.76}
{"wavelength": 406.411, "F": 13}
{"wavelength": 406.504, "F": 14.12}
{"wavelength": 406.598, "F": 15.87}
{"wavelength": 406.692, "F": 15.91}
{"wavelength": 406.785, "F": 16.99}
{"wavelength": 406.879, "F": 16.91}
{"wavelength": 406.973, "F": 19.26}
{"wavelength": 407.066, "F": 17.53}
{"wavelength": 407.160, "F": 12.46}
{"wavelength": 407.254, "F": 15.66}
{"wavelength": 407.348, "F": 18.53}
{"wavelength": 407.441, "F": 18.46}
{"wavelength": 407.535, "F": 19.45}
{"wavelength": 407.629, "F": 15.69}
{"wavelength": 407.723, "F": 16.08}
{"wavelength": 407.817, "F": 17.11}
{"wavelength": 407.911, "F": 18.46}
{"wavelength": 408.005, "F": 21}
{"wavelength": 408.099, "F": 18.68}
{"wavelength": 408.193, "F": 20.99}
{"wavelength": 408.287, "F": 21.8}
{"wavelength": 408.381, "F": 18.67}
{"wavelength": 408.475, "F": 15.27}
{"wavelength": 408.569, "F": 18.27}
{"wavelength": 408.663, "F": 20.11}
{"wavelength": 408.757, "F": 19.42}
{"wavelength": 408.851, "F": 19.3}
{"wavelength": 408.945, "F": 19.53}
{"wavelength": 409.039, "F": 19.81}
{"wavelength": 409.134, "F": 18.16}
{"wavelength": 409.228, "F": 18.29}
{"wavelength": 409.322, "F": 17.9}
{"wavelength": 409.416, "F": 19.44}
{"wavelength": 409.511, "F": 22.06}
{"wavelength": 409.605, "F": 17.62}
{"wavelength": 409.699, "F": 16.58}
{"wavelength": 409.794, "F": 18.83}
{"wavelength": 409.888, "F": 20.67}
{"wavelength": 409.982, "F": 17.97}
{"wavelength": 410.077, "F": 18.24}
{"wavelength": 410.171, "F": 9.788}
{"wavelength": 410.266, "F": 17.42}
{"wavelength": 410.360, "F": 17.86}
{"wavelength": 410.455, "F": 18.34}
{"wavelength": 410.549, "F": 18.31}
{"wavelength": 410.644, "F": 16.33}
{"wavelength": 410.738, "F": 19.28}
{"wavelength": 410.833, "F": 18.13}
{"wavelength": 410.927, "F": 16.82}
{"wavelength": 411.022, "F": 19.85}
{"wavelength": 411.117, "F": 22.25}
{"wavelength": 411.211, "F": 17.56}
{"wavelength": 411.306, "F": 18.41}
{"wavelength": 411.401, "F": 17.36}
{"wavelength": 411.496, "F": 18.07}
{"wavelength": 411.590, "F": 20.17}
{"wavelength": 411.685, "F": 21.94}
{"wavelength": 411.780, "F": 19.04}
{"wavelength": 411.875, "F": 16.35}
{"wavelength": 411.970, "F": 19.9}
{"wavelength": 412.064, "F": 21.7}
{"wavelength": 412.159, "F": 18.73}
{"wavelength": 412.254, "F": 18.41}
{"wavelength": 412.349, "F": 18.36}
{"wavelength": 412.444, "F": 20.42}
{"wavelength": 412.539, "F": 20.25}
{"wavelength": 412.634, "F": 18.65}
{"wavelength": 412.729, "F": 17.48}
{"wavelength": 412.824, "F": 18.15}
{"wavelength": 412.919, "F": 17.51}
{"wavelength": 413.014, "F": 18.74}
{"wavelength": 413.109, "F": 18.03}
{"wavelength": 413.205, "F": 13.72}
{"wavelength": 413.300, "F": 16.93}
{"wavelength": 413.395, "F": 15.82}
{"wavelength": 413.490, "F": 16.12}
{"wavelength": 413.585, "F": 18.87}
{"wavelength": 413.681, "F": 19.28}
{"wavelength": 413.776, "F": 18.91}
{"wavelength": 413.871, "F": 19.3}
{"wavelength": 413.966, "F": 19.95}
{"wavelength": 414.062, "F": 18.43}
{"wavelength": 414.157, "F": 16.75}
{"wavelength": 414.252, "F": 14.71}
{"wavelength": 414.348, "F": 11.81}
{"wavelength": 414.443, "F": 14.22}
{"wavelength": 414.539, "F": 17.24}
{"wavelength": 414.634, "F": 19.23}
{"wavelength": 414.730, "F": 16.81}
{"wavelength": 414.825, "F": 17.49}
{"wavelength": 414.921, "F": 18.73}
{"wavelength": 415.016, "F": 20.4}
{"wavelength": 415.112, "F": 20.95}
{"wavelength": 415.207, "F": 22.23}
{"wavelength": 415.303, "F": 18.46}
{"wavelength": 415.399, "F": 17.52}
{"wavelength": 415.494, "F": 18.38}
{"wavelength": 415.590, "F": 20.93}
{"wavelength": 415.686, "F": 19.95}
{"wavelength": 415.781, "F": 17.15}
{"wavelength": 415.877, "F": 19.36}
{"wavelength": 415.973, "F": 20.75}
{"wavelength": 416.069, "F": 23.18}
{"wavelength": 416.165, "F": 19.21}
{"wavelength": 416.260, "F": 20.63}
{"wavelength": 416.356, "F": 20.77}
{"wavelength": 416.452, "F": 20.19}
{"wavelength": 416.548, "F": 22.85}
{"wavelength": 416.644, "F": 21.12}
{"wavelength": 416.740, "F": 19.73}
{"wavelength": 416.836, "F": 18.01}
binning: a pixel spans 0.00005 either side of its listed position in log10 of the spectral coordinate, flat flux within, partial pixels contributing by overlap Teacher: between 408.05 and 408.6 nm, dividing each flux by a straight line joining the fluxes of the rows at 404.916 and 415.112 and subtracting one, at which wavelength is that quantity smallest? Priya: 408.475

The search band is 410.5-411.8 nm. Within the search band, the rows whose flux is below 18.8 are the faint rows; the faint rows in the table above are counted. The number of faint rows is 8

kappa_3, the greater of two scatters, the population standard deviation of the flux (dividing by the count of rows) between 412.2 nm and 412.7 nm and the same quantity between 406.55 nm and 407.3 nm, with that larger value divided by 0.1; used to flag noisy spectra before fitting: 18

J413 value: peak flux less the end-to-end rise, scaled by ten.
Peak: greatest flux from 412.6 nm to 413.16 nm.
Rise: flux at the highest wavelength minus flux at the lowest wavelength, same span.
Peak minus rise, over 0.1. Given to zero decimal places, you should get 194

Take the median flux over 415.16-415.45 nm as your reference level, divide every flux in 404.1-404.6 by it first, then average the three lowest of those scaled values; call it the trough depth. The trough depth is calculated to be 0.71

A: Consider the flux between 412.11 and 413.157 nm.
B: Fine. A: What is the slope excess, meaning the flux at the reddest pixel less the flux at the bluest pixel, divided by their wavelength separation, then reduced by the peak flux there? -21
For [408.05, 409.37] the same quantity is -22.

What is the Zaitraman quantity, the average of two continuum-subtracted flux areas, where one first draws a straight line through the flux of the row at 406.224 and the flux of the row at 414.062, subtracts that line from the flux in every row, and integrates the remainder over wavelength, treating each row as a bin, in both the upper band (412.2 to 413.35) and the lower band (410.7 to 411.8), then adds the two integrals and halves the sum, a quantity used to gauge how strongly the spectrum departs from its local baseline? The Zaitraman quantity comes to 0.8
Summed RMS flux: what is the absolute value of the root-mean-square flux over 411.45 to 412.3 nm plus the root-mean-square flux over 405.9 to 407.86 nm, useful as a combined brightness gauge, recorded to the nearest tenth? 36.0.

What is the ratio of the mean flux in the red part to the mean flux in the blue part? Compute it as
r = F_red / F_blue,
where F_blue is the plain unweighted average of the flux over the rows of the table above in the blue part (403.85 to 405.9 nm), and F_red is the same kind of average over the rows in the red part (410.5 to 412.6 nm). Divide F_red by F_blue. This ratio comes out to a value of 1.14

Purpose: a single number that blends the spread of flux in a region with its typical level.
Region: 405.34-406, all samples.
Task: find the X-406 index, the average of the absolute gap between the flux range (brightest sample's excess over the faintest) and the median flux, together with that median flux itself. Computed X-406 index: 15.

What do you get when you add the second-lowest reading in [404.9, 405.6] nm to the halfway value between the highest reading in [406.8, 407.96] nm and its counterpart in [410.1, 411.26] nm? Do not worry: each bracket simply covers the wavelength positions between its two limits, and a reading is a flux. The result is 37.6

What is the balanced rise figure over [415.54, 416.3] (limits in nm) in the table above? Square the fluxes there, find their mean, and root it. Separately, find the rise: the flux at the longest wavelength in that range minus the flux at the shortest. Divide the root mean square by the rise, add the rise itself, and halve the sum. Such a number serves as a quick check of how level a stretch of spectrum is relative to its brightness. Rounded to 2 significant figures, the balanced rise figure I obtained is -34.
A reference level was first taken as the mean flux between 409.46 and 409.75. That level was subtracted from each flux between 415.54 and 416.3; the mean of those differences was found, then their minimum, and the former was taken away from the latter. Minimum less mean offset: -3.0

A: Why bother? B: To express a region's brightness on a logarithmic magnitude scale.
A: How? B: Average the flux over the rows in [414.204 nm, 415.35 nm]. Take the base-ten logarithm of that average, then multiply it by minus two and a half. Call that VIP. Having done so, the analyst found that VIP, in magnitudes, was -3.12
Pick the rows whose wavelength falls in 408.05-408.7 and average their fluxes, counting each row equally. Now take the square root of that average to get 4.37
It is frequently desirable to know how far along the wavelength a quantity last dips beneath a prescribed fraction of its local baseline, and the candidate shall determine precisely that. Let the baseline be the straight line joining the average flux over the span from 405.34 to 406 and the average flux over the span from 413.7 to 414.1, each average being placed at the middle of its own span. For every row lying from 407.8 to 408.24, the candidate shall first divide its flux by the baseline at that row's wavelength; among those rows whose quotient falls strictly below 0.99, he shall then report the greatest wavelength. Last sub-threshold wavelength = 407.817 nm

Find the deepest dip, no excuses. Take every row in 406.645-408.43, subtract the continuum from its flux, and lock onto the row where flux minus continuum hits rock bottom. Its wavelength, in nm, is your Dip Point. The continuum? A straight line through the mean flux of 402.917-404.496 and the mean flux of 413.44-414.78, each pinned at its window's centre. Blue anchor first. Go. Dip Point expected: 407.160 nm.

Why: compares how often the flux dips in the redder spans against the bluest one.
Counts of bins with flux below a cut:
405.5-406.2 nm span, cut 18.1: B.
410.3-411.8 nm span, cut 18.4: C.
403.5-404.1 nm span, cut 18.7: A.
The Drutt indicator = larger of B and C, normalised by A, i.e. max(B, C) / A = 3.0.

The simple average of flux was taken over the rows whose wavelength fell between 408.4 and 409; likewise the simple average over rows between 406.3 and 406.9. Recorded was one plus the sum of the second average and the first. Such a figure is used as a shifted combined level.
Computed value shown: 34.9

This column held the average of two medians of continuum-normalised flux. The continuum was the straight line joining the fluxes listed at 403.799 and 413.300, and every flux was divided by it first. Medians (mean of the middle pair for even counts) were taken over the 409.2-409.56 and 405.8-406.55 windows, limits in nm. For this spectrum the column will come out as 0.92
